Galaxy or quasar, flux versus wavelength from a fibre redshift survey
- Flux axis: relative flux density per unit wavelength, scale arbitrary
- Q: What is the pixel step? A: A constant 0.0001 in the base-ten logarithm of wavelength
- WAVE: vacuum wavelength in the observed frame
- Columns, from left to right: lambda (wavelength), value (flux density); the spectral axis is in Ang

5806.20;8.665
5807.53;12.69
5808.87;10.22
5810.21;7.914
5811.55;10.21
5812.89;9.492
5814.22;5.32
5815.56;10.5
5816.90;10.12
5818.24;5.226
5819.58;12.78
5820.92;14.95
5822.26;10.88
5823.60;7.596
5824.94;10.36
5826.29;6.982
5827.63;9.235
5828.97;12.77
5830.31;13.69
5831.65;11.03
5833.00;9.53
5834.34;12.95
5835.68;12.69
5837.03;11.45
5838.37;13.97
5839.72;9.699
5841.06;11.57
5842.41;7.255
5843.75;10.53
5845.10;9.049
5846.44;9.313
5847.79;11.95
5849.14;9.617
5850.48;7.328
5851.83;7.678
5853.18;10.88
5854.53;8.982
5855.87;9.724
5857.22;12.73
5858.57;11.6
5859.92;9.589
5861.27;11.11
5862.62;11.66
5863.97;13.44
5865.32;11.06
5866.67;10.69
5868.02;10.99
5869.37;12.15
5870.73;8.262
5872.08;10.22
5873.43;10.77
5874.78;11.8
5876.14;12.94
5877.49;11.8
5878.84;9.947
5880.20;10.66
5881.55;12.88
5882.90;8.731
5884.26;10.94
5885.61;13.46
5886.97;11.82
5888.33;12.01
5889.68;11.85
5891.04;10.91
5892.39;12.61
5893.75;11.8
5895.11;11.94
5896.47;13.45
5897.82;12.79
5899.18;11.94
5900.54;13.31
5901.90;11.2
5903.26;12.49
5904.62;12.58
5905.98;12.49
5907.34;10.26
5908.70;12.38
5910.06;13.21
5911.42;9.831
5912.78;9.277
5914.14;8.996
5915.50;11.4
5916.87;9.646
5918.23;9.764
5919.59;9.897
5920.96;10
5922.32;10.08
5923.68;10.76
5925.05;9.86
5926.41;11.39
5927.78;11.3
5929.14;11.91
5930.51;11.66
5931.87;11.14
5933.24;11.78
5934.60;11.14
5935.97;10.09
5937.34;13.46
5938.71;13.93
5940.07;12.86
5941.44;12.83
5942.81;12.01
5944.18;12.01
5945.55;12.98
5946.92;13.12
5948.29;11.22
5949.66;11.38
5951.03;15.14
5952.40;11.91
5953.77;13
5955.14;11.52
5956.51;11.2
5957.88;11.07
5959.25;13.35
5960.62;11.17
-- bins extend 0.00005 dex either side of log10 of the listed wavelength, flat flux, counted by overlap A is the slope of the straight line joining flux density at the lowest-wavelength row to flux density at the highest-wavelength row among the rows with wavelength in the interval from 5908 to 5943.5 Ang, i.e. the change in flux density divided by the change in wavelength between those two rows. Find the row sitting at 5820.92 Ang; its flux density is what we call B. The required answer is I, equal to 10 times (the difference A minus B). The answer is -150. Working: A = -0.011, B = 14.95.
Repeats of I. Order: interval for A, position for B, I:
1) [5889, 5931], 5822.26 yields -109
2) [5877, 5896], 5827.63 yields -92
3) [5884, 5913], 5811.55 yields -103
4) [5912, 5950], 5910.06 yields -132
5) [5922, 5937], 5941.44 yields -128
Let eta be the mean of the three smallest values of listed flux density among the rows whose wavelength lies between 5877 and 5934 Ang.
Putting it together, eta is 9.0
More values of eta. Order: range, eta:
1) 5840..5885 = 7.4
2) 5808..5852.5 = 5.8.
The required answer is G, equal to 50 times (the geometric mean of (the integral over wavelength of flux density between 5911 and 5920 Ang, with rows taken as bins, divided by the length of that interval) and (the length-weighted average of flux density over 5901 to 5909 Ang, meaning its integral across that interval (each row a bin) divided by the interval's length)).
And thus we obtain 541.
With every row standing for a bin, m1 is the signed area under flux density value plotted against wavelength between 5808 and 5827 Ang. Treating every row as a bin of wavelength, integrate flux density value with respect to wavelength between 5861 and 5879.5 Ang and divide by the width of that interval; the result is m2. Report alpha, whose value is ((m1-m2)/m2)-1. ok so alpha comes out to 14.1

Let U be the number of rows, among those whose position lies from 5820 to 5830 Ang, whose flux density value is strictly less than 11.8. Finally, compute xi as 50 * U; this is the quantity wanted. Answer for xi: 250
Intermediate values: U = 5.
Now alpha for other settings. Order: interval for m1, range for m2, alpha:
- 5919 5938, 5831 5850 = 17.6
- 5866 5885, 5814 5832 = 18.3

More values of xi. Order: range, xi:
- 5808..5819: 400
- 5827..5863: 1000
